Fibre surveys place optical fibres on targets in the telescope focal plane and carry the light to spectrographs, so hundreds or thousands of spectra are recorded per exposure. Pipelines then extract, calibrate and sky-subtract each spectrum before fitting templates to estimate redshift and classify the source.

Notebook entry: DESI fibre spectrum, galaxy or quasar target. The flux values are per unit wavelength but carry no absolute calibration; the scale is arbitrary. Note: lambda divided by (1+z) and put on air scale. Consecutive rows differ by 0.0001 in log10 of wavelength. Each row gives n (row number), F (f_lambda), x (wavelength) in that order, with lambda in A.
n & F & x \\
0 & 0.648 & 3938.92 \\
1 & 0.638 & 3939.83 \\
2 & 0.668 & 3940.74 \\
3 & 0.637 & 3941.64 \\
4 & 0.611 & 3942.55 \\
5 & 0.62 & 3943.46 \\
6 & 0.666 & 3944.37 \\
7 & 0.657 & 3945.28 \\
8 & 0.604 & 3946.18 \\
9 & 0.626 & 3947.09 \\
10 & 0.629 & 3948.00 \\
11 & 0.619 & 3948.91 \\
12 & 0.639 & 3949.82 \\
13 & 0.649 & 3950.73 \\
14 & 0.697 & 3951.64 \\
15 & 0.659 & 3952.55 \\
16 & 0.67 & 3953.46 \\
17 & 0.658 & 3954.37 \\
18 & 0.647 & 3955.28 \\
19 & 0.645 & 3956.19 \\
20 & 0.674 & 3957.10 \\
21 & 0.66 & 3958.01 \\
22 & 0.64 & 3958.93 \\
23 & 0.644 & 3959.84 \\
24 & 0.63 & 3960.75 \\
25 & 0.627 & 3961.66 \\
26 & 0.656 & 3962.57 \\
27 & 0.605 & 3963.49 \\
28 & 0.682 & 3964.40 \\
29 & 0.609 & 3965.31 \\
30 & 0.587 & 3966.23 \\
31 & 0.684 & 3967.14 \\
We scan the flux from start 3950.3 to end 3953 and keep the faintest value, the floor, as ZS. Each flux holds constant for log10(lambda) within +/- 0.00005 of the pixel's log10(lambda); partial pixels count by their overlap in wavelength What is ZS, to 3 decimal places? 0.649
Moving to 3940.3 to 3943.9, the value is 0.611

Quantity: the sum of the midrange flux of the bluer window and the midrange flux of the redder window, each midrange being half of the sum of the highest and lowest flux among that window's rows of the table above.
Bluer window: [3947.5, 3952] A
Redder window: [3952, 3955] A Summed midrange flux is 1.32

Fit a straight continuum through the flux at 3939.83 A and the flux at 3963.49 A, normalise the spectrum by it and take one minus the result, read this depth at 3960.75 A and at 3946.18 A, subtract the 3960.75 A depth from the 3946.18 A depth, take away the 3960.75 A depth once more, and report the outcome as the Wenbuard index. 0.11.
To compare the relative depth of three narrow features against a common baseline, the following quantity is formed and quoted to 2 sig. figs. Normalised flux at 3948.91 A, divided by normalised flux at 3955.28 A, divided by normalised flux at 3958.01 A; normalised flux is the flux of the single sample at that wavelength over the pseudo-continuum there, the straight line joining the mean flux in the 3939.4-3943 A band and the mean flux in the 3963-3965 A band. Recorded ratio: 0.93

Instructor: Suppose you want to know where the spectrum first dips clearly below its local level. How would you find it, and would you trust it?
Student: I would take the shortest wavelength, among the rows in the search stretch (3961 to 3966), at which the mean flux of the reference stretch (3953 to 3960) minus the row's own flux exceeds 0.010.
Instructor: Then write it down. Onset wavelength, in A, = 3961.66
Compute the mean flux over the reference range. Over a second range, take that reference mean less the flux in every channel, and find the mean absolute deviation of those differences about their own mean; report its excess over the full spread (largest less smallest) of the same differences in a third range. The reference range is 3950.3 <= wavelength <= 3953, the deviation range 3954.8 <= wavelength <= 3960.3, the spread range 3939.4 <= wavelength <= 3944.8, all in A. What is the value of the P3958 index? -0.047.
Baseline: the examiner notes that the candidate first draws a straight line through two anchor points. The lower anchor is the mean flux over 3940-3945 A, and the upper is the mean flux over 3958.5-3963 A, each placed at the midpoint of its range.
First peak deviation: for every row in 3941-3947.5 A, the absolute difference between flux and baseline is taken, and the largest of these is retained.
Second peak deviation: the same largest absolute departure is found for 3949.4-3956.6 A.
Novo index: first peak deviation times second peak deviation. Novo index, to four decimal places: 0.0021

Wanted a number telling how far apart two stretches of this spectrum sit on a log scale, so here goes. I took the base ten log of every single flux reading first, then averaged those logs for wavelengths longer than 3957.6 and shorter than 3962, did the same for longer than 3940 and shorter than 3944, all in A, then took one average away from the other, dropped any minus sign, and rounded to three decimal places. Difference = 0.004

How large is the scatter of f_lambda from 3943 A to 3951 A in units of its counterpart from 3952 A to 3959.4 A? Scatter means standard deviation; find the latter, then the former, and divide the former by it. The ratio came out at 1.7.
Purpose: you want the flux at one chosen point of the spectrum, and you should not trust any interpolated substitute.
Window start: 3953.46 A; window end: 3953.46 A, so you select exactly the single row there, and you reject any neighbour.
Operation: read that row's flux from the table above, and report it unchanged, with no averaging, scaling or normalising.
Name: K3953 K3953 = 0.67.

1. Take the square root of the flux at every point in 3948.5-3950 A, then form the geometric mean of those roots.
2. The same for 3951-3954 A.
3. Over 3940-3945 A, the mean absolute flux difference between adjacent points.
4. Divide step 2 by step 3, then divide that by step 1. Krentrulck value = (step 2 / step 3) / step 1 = 37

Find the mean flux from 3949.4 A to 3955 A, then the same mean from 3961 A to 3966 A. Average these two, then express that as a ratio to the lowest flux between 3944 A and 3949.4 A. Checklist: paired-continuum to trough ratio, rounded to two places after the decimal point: 1.07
